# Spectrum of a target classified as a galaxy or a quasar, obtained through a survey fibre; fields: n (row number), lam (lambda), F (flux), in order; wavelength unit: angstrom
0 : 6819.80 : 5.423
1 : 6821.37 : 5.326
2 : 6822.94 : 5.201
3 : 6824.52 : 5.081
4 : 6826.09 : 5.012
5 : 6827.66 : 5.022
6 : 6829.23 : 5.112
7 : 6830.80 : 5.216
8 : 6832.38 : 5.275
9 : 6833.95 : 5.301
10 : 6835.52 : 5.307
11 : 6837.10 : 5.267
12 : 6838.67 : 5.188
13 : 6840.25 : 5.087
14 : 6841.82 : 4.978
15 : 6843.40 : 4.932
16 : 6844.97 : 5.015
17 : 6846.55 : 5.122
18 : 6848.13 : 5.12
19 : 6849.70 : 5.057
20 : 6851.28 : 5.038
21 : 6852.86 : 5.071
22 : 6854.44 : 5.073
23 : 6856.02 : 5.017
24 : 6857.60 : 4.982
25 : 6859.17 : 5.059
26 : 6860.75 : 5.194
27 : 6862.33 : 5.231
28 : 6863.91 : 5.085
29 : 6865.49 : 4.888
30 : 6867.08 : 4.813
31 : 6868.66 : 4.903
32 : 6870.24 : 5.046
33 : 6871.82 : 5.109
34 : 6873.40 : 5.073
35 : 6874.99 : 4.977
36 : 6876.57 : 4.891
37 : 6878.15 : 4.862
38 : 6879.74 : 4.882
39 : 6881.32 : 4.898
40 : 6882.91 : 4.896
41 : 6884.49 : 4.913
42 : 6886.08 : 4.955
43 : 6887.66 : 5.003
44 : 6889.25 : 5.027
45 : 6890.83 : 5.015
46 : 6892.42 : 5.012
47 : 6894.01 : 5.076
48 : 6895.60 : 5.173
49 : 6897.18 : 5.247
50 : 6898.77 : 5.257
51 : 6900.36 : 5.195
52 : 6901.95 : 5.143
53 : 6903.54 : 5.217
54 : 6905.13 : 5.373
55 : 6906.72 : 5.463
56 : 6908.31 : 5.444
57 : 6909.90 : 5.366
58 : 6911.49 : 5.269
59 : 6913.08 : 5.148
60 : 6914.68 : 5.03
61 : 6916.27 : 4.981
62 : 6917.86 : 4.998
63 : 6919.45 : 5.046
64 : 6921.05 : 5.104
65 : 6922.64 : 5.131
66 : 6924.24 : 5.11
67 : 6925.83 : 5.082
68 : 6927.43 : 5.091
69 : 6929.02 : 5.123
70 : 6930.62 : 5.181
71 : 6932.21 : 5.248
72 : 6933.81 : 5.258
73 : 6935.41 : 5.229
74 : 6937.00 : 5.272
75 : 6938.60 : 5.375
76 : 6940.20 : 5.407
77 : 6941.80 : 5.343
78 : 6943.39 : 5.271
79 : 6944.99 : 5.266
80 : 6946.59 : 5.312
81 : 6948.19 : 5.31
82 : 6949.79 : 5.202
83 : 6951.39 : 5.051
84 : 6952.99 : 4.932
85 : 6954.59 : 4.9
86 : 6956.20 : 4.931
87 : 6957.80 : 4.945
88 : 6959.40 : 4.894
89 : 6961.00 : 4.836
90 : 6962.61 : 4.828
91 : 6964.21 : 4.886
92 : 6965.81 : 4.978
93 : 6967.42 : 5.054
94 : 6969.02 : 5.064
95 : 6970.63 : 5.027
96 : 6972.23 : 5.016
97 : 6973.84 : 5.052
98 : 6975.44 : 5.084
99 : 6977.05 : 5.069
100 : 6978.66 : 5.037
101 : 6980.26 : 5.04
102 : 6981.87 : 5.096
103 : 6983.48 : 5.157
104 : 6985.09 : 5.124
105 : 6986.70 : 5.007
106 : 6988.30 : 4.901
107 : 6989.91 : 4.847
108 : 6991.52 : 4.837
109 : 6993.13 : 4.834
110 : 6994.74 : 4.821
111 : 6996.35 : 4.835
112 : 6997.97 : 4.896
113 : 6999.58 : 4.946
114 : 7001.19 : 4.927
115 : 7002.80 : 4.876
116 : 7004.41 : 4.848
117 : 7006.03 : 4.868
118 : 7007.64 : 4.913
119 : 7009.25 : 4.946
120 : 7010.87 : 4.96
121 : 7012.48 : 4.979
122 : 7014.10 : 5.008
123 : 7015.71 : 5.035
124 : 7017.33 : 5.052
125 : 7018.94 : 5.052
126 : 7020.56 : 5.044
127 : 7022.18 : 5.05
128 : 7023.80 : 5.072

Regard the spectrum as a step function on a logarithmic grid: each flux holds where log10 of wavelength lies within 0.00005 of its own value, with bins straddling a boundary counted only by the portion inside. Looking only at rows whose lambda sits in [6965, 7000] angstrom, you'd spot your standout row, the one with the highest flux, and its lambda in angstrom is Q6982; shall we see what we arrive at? 6983.48 angstrom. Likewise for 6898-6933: 6906.72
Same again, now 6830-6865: 6835.52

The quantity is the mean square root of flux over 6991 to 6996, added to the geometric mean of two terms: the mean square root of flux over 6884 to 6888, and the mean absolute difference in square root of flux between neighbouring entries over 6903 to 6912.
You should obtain 2.40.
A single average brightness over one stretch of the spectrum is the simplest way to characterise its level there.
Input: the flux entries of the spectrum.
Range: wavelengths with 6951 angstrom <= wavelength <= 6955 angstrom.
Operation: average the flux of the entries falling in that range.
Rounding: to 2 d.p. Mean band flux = 4.96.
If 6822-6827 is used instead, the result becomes 5.10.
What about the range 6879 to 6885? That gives 4.90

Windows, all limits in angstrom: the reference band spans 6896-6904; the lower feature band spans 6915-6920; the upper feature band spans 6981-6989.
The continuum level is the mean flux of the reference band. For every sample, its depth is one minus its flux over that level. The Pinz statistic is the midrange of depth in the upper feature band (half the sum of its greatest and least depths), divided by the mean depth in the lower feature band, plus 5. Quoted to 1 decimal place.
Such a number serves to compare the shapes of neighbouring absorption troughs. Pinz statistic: 5.9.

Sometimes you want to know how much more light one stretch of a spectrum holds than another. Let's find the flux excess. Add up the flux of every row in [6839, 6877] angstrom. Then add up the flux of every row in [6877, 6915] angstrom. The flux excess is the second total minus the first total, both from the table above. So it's 2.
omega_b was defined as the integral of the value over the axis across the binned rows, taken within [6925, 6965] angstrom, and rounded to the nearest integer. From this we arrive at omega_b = 205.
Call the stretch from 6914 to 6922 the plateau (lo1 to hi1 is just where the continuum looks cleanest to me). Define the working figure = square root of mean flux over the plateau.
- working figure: 2.24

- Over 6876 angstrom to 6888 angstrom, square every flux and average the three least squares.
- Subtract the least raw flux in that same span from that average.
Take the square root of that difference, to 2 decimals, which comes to 4.35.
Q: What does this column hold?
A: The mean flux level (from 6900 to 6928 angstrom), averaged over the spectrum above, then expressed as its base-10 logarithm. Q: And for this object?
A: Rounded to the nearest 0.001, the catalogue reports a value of 0.714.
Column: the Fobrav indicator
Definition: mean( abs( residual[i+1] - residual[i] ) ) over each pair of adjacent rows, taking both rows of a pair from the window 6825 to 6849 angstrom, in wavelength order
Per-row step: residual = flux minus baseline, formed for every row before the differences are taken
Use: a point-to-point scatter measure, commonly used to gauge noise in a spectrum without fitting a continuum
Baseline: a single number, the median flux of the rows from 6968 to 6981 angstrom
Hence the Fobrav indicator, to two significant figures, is 0.062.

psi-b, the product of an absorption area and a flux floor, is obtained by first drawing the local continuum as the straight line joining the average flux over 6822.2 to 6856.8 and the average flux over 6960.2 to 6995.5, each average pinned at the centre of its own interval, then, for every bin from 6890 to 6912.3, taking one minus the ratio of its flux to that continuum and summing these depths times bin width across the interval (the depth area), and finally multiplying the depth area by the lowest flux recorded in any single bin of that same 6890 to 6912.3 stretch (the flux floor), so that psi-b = -3.9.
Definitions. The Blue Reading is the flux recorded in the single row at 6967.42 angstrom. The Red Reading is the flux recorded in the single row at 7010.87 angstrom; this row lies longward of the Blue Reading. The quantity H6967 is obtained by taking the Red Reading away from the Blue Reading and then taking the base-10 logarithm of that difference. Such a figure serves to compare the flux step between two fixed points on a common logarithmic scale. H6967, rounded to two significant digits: -1.0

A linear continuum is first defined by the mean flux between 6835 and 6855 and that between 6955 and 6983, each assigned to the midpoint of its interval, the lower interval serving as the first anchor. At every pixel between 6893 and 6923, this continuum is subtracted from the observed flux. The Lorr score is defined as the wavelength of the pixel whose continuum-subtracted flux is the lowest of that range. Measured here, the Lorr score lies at 6916.27 angstrom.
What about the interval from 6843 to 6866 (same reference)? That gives 6865.49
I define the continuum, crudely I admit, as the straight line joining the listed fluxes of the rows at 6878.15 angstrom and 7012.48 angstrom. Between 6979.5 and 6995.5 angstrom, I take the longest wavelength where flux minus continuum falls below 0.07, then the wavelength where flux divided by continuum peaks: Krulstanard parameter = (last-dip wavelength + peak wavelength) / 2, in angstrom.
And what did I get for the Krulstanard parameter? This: 6989.1 angstrom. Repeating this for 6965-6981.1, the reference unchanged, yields 6970.6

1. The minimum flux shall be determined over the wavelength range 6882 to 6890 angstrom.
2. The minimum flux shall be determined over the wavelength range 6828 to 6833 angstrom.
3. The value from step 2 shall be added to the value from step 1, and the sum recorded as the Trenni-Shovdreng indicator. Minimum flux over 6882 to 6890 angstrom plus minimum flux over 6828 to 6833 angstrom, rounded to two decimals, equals 10.01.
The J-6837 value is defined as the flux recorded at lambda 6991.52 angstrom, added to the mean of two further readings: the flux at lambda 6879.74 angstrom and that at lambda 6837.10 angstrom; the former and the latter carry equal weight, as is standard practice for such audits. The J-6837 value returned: 9.9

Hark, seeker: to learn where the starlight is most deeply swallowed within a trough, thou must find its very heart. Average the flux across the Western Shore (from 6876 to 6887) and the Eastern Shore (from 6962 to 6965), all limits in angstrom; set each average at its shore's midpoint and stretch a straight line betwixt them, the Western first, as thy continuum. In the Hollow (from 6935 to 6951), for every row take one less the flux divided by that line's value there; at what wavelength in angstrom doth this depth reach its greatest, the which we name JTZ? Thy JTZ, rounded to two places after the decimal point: 6949.79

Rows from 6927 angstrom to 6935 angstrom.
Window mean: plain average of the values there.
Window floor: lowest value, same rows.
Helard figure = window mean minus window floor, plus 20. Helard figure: 20.1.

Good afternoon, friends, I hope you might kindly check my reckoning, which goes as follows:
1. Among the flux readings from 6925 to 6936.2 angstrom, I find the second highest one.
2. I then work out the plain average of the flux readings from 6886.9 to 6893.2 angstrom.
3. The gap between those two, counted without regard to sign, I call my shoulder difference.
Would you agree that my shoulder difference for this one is 0.23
